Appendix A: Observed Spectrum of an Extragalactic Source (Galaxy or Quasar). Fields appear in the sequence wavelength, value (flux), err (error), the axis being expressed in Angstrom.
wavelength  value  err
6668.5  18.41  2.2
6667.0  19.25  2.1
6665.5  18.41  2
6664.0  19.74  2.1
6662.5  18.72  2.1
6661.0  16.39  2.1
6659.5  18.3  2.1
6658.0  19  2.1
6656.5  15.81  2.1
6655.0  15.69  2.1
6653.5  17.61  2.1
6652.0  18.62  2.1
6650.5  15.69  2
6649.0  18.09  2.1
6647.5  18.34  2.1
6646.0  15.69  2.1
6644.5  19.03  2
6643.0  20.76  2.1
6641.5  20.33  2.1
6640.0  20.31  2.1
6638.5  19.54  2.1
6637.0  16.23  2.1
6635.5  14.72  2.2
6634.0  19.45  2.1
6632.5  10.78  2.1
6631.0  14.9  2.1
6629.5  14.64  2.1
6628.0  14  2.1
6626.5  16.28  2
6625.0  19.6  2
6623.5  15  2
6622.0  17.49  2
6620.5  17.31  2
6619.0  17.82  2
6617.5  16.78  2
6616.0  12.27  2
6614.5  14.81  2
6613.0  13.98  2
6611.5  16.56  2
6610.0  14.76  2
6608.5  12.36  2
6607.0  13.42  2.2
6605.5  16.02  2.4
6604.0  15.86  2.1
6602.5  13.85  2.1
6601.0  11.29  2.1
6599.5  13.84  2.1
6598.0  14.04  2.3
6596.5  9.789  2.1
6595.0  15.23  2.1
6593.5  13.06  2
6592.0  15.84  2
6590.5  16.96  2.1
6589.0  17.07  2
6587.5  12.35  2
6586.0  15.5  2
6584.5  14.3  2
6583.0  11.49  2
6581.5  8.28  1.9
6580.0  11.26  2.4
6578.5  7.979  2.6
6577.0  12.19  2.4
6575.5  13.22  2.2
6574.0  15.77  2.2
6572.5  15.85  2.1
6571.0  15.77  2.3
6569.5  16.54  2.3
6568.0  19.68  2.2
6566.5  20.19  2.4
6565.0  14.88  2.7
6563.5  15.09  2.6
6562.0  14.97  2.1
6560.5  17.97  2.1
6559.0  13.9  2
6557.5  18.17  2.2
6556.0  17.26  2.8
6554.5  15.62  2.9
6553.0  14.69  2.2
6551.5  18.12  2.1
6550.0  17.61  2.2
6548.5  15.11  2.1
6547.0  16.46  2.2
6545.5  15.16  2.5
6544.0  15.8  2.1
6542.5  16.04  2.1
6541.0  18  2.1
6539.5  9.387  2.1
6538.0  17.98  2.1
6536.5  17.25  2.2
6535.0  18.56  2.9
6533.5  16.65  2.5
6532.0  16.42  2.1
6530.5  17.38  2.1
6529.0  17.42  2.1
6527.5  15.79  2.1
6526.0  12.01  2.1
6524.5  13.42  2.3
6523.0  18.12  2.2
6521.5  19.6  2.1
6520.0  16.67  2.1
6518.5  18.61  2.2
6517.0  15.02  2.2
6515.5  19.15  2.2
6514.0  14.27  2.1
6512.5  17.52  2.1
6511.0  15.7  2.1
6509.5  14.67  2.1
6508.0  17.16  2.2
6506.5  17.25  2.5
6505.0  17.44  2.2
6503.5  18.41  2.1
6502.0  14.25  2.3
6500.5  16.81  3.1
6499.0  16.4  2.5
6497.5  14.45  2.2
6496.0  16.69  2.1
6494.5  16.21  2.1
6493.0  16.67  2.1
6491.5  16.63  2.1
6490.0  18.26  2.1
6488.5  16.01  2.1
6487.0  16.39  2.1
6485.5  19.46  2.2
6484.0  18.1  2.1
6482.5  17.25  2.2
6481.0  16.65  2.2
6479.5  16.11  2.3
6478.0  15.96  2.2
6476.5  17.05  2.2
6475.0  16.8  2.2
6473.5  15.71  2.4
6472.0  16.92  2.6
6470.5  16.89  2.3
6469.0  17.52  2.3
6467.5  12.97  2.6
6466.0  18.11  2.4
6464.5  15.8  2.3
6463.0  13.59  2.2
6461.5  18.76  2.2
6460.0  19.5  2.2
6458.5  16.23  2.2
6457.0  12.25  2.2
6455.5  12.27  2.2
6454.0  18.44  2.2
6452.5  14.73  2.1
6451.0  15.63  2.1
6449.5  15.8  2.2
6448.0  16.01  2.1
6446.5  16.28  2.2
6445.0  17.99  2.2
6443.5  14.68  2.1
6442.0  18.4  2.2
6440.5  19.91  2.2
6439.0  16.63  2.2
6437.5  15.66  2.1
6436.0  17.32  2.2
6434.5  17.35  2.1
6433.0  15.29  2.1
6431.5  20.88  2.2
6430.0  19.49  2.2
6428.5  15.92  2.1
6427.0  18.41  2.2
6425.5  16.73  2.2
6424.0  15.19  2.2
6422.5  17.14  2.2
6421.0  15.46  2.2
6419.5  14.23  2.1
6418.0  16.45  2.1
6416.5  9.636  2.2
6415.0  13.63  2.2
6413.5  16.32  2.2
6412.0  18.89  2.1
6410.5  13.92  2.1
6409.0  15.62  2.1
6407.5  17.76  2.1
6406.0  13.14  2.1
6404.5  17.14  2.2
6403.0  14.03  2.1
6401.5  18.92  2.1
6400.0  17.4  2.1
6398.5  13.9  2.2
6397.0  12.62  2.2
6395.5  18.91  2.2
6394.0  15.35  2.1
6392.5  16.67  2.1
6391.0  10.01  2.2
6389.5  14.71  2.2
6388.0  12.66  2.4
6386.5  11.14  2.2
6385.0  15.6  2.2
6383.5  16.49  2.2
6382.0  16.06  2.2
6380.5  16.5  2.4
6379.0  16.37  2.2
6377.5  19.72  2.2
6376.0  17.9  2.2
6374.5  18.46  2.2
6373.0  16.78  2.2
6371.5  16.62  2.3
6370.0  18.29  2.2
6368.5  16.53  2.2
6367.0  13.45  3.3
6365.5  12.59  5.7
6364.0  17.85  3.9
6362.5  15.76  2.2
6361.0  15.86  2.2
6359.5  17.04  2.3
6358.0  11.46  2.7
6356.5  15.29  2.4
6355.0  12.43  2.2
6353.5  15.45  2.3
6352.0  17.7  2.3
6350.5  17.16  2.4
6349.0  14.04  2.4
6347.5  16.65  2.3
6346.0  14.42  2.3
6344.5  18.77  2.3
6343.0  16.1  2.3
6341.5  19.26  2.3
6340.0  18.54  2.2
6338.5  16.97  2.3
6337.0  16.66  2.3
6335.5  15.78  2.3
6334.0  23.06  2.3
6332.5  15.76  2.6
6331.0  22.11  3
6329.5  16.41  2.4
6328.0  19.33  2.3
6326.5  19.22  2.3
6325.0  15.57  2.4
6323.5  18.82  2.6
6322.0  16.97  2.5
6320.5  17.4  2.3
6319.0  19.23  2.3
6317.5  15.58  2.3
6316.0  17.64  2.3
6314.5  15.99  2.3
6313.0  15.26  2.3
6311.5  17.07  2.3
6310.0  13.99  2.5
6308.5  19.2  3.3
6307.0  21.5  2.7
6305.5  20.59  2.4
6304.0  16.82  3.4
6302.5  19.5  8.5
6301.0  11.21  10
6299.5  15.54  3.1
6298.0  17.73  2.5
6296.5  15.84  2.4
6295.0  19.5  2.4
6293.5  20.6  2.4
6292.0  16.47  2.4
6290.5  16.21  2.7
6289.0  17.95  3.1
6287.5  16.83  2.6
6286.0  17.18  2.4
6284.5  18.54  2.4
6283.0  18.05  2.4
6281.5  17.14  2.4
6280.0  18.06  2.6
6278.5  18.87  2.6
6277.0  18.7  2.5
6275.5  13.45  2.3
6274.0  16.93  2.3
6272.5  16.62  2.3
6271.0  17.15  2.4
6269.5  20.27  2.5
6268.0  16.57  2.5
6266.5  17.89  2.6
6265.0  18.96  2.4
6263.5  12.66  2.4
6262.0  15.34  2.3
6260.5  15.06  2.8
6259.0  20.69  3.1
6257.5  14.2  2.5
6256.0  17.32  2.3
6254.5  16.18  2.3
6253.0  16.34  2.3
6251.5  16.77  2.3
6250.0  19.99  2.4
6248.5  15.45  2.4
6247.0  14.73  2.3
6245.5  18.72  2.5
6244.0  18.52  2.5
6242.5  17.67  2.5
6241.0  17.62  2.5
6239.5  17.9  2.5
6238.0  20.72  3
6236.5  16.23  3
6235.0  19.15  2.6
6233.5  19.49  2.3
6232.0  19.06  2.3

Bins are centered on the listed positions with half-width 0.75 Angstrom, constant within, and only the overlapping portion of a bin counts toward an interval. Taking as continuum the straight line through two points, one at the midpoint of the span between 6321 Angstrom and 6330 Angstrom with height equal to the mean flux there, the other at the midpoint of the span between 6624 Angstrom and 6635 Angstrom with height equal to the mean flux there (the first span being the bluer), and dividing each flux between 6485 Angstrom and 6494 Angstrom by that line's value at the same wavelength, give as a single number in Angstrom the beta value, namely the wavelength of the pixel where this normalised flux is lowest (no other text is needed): 6488.5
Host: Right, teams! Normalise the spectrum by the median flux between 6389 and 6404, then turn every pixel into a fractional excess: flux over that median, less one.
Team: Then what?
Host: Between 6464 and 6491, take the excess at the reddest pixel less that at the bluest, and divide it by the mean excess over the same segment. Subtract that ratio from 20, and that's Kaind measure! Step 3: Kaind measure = 18.6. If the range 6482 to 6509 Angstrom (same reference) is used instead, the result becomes 20.0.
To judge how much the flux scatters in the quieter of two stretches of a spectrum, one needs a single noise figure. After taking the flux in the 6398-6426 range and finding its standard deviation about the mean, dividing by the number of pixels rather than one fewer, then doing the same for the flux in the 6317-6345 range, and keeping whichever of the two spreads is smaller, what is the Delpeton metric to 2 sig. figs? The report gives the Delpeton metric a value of 2.1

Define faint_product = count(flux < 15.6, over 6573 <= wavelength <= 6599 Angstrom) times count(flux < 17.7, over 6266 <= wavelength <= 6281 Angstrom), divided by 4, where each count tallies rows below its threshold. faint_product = 16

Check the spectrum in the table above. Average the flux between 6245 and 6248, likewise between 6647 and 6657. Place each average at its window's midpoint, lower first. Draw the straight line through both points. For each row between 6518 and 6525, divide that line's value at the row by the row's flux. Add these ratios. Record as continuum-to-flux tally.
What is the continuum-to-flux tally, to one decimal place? 5.0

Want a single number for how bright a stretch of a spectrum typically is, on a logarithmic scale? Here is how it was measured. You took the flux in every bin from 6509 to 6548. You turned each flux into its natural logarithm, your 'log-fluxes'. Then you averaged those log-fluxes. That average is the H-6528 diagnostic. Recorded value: 2.78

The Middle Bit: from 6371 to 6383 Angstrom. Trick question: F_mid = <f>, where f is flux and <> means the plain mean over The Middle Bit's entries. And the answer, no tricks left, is 17.3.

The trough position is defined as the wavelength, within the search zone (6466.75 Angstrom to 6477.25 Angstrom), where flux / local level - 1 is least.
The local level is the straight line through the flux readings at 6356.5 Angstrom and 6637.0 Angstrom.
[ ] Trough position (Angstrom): 6467.5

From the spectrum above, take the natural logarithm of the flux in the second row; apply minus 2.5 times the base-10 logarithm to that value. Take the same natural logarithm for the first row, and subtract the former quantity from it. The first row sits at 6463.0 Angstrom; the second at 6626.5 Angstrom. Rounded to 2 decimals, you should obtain 3.72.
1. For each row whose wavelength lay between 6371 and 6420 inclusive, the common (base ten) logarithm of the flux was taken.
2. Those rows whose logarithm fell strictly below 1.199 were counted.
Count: 15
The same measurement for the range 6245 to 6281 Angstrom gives 7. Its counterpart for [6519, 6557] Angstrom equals 9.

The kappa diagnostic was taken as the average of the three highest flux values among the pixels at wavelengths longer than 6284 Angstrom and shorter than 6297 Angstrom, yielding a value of 19.5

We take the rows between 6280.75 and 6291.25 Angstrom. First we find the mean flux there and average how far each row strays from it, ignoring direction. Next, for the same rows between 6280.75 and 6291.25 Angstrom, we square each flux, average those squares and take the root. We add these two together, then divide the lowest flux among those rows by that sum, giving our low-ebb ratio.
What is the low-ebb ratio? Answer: 0.90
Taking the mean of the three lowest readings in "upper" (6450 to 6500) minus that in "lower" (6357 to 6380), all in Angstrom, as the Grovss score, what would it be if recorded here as 0.0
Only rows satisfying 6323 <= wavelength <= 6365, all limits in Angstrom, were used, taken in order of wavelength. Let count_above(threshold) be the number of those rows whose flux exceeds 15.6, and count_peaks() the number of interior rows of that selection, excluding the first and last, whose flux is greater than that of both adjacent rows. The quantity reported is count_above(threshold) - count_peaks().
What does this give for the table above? 12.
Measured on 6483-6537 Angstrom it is 17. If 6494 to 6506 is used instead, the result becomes 3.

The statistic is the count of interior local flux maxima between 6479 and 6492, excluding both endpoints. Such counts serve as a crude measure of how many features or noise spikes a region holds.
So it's 2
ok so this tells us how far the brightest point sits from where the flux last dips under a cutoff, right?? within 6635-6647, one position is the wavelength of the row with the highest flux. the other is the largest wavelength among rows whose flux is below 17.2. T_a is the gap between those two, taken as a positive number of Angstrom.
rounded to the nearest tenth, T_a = 3.0 Angstrom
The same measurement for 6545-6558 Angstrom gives 3.0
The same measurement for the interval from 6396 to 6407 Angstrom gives 4.5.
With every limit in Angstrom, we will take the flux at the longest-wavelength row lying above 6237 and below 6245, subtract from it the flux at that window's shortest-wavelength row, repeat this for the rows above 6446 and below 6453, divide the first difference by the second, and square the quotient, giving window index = 2.0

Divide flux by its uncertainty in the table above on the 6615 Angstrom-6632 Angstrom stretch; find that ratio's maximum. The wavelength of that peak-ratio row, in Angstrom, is 6625.0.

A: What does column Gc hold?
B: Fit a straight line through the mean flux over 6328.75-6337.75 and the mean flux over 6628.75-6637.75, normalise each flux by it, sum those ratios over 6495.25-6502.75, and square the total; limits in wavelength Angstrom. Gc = 22.6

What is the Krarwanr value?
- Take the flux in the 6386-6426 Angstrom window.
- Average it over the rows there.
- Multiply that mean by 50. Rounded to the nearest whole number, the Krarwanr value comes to 755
